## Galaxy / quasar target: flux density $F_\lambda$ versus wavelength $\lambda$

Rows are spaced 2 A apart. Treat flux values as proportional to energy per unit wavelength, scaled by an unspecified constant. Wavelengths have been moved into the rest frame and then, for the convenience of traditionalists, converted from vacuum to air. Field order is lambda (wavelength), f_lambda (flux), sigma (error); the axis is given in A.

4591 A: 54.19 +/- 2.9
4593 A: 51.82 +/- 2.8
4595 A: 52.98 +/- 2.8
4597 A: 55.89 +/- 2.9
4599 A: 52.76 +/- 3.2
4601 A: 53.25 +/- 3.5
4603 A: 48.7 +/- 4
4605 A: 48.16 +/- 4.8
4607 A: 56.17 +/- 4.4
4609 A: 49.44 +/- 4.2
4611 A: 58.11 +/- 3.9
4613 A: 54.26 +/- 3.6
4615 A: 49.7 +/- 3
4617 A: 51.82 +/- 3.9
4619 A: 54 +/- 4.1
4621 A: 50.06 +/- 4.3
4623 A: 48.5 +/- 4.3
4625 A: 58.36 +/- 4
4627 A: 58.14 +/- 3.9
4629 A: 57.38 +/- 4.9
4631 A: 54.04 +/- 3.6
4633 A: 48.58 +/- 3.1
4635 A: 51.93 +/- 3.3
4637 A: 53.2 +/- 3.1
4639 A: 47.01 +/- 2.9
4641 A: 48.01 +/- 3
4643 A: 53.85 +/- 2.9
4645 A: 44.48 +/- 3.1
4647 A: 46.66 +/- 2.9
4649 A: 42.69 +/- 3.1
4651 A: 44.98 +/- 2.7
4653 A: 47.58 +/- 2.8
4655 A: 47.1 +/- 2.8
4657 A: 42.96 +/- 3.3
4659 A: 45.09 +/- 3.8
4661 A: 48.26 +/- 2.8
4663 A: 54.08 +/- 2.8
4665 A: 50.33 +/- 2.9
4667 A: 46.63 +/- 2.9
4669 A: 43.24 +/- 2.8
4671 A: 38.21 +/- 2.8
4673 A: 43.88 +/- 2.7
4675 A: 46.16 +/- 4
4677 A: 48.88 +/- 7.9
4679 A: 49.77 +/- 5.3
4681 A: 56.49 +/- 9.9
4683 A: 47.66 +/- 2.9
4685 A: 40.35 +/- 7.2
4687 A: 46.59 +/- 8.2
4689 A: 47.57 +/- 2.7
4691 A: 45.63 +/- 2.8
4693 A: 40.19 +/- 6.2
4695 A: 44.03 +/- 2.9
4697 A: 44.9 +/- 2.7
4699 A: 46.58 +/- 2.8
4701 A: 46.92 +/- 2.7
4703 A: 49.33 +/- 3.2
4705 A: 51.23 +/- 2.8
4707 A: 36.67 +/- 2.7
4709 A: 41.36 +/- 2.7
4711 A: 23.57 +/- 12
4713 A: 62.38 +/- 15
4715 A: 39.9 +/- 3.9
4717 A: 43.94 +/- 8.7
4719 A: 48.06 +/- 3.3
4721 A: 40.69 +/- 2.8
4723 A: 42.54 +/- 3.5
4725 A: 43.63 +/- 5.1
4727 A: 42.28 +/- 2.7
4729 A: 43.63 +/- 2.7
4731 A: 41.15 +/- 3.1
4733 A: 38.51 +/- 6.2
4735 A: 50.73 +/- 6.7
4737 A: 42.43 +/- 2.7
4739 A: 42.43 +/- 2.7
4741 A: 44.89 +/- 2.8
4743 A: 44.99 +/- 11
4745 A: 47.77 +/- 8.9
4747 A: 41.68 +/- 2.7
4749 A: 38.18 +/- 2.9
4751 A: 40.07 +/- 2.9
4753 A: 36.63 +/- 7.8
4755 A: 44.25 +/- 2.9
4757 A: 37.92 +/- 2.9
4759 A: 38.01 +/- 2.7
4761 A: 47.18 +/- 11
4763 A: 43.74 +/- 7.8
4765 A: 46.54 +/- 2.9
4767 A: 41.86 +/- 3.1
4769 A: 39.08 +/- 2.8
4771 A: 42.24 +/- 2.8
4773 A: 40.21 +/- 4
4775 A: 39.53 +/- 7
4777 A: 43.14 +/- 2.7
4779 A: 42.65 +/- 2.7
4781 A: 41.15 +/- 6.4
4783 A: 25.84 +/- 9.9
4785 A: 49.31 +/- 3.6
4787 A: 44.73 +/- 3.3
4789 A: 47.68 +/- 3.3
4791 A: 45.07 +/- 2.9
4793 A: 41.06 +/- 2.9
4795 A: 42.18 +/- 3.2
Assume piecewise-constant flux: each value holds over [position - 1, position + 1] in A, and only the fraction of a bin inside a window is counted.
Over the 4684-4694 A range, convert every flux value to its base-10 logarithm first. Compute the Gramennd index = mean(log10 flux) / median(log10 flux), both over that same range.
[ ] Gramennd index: 0.990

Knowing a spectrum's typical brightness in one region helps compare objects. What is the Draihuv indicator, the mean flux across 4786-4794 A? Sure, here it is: 44.6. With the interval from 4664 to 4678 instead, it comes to 45.3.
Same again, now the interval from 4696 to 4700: 45.7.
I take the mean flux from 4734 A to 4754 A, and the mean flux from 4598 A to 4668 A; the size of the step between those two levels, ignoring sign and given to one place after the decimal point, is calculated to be 7.5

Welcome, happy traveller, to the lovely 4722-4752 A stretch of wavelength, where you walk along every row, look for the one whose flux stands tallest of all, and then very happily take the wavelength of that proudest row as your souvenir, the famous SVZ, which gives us 4735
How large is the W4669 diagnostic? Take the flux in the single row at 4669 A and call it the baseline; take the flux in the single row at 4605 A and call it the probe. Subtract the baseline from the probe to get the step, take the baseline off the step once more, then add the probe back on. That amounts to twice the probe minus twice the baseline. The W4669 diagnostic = 10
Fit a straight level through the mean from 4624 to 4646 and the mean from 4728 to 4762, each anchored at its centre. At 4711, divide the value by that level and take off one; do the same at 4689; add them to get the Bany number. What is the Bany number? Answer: -0.48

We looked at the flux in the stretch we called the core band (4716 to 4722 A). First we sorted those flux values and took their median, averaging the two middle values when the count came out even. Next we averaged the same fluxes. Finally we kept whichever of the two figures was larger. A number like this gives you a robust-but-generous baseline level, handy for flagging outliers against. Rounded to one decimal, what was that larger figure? 44.2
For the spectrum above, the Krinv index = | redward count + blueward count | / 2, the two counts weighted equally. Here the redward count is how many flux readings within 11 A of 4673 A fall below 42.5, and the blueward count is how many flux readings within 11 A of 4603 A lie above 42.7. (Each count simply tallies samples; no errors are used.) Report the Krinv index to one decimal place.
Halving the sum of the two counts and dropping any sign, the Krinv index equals 6.0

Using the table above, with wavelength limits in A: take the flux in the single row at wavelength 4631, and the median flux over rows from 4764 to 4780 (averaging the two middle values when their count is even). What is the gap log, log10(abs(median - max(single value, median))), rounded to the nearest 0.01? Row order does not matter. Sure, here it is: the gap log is 1.08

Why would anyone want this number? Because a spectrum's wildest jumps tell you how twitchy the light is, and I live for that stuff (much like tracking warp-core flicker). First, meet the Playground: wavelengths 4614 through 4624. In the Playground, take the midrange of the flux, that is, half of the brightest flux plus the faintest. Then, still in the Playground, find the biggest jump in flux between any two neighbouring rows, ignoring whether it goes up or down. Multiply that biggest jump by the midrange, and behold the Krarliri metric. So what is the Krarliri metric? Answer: 202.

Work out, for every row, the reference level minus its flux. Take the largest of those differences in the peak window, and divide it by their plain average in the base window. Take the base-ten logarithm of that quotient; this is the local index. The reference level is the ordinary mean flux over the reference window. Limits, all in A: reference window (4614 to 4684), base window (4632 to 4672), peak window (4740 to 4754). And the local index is 0.82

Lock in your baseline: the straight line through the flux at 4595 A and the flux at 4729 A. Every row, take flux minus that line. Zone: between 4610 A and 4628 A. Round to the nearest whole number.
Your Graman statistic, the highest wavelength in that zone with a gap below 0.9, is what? 4623 A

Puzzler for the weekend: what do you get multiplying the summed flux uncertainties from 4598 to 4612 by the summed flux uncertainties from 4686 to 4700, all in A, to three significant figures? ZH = 792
